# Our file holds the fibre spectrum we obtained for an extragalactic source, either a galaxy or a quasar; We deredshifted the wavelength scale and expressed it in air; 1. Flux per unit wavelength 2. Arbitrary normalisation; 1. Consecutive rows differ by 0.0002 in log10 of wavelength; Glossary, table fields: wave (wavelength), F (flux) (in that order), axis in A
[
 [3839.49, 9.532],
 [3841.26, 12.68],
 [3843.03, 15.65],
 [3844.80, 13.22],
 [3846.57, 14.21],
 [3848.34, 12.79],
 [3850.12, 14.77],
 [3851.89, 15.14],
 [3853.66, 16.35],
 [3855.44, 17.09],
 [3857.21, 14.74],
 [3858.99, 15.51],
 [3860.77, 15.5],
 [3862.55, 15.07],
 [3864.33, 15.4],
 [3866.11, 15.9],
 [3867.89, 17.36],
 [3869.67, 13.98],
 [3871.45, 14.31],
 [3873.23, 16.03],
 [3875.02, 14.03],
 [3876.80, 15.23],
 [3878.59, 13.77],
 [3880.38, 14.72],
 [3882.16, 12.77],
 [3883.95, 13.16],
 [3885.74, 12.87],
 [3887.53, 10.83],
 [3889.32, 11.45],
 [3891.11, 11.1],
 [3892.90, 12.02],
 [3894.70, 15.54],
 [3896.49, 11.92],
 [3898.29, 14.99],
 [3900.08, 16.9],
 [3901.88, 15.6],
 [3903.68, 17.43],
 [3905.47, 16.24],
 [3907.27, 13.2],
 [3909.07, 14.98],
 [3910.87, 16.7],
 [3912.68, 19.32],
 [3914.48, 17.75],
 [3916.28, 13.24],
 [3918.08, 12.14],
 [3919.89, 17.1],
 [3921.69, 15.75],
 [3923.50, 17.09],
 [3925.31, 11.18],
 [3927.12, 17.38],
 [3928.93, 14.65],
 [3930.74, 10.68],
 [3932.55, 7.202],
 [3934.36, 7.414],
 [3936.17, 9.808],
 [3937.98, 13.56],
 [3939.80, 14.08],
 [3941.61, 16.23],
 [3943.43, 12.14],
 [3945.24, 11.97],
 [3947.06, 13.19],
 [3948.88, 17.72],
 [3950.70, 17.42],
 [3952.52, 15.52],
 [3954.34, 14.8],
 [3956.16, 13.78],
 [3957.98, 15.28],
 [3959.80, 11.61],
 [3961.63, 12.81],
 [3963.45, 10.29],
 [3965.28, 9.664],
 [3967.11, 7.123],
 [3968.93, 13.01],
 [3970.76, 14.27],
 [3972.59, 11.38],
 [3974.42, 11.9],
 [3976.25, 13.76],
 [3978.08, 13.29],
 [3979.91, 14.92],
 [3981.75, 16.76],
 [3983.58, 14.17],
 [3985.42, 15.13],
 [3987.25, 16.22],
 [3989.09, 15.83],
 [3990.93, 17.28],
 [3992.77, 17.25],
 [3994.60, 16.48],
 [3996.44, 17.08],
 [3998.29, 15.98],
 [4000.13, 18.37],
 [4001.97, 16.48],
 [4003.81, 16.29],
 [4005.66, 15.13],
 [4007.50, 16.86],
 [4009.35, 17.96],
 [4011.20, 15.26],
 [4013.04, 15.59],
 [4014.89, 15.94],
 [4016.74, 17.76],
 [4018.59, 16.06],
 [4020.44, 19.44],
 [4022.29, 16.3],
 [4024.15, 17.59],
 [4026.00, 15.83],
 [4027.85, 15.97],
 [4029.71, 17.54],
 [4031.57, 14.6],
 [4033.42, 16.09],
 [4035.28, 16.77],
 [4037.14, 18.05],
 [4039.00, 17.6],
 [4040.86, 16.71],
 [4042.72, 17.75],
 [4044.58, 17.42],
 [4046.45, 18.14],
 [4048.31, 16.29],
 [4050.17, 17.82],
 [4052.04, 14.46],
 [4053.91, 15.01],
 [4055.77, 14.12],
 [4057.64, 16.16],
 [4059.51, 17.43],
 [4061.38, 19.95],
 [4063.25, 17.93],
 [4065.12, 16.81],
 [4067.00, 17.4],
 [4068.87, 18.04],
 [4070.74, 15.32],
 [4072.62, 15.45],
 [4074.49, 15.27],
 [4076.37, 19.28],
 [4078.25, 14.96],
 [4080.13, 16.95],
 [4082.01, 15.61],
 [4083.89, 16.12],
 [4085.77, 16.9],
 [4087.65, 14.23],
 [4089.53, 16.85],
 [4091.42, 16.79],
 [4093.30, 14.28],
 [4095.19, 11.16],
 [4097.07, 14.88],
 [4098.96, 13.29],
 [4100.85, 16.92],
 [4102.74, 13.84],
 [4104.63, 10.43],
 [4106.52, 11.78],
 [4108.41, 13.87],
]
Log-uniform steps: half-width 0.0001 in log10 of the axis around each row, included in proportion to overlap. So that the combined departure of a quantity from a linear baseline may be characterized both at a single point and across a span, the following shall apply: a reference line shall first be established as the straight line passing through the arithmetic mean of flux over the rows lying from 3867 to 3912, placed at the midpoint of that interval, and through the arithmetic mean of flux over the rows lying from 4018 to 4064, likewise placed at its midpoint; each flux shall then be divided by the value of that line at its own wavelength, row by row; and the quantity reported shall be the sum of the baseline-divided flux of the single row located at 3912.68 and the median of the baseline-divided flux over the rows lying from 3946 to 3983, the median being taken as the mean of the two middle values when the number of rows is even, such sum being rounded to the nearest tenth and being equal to 2.2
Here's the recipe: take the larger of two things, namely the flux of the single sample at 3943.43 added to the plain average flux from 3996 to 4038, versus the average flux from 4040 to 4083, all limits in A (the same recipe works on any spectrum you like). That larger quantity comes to 29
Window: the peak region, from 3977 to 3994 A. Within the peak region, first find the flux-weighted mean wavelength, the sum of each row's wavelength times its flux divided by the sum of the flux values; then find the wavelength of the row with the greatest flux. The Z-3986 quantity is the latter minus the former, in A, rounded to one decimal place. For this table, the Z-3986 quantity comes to 5.2 A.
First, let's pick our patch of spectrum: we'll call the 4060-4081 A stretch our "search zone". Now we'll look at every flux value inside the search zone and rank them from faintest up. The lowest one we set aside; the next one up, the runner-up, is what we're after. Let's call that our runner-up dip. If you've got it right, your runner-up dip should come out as 15.27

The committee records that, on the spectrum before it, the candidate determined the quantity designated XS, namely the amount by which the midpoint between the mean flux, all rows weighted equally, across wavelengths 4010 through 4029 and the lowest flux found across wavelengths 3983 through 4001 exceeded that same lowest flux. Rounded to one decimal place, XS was 1.2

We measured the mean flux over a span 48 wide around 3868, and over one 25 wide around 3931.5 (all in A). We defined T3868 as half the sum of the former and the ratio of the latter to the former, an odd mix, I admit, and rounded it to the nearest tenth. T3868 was 7.6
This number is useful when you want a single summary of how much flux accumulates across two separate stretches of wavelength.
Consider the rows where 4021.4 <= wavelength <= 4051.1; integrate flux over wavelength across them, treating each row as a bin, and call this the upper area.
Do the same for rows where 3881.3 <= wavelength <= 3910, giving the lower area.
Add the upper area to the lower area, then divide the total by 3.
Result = 300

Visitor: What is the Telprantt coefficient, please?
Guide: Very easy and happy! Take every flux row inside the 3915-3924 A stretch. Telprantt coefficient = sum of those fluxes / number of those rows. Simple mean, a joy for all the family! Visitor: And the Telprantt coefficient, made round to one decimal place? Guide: 15.1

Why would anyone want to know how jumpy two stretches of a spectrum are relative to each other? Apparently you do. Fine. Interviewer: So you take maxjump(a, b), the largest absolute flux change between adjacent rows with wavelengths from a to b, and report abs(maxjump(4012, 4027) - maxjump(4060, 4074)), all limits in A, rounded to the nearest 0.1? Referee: 0.7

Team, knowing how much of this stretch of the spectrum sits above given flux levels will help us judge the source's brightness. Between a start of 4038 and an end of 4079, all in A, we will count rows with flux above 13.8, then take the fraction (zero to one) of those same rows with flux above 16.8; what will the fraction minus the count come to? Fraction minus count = -21.5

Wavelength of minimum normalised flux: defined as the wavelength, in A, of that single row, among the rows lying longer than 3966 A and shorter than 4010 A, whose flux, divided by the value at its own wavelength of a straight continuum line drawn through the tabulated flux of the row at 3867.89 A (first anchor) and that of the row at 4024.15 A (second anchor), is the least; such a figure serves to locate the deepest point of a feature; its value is 3967.11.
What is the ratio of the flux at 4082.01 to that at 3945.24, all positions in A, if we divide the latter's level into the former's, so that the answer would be 1.30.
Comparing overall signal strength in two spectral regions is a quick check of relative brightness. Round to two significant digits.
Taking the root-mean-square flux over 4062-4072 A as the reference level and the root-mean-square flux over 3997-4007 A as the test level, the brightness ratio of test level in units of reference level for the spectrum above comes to 0.96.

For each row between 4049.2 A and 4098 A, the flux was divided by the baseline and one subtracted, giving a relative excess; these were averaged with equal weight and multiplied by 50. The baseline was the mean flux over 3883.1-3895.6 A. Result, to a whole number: 15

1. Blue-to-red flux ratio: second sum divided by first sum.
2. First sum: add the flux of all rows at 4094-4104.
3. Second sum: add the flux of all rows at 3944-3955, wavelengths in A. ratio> 1.29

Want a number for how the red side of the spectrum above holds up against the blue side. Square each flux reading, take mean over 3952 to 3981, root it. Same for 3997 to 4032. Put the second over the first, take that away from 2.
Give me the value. 0.71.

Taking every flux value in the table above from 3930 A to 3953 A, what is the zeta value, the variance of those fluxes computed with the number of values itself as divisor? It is 11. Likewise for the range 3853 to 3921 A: 4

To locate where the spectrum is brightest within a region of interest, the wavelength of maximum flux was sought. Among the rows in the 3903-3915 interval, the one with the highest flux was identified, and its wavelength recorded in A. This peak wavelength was 3912.68 A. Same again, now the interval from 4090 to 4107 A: 4100.85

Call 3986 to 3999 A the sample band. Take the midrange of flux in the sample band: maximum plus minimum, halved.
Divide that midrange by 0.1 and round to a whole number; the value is 166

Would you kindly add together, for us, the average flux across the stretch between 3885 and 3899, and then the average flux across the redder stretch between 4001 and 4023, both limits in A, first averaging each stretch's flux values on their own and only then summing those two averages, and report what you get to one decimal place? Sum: 29.2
